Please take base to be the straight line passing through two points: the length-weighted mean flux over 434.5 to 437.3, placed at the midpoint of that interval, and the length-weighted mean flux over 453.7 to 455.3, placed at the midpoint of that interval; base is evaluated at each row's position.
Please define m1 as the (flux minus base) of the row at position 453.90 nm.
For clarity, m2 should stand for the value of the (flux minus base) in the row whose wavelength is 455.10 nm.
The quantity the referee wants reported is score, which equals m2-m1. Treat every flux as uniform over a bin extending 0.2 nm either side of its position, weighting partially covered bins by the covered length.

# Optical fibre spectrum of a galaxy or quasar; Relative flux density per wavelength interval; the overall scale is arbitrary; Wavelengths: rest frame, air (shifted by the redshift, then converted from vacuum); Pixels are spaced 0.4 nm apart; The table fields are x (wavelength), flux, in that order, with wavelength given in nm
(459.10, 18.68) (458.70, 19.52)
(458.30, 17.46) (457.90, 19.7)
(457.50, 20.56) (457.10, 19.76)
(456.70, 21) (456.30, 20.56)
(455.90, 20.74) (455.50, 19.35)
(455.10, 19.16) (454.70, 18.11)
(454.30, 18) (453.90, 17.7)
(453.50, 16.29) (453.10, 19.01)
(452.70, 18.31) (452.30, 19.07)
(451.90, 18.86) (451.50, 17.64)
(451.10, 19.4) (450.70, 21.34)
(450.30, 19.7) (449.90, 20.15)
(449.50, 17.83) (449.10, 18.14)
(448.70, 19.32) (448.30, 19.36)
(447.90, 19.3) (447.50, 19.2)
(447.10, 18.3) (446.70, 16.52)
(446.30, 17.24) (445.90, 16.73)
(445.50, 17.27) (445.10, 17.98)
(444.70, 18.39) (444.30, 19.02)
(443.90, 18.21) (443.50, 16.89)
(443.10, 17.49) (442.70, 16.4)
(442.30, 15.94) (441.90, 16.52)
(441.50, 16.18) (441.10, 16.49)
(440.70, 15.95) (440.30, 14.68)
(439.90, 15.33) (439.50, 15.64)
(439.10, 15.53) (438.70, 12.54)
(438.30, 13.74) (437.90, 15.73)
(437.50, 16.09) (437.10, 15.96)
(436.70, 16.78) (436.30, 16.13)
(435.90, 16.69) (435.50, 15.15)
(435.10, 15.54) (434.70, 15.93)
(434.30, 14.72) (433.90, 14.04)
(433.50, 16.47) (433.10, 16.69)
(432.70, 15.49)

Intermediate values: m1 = -0.5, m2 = 0.85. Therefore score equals 1.3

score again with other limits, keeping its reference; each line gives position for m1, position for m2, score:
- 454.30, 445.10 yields 1.1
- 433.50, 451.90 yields 0.2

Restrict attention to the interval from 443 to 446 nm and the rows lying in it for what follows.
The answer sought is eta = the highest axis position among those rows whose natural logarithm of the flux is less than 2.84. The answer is 445.90 nm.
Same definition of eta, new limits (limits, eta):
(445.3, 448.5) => 446.70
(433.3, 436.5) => 436.30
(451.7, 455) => 453.50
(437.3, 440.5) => 440.30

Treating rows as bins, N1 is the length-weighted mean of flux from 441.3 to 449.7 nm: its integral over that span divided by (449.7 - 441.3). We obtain 17.7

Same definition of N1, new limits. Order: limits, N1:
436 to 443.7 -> 15.8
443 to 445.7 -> 17.9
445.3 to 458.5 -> 18.8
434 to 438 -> 15.8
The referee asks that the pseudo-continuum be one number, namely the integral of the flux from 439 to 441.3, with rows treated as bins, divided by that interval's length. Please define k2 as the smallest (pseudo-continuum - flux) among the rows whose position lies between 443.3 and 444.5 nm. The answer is -3.4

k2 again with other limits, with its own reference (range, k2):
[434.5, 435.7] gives -0.3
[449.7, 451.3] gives -5.7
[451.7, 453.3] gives -3.5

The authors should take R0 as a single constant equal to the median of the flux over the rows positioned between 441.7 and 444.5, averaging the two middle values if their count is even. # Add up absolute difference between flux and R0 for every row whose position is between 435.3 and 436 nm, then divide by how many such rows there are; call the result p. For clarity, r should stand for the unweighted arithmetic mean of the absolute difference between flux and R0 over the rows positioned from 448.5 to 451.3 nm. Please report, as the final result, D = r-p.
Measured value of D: 1.6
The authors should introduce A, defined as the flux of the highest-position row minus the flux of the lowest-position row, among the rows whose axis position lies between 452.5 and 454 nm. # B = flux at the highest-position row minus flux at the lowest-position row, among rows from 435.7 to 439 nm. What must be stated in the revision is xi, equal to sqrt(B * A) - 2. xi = -0.4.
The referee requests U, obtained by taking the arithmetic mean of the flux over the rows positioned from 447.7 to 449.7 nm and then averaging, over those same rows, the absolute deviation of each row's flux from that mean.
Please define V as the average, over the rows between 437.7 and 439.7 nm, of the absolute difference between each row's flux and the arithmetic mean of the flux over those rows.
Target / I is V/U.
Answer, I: 1.9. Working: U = 0.64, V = 1.2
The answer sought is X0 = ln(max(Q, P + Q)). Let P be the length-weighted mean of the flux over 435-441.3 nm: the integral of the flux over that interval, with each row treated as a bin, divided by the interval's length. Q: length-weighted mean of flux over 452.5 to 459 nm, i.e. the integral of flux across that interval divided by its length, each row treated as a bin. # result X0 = 3.54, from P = 15.5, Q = 19.1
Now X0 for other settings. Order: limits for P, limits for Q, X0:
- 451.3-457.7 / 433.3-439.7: 3.54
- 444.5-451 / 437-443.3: 3.53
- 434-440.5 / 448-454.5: 3.53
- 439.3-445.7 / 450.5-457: 3.58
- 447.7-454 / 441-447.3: 3.59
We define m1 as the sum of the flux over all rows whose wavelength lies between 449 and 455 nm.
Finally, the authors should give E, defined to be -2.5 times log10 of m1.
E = -6.12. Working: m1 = 280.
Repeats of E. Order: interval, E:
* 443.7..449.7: -6.09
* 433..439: -5.91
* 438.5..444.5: -5.96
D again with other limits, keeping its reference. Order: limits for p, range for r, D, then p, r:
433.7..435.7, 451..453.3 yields 0.0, 1.8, 1.8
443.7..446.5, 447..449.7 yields 0.9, 1.0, 1.9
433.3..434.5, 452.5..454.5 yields -0.6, 1.8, 1.2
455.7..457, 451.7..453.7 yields -2.2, 3.9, 1.7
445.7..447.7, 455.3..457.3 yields 2.5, 0.9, 3.4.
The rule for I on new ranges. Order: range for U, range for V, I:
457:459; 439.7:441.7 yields 0.7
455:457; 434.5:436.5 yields 0.6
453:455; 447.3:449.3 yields 0.6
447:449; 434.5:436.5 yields 1.4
